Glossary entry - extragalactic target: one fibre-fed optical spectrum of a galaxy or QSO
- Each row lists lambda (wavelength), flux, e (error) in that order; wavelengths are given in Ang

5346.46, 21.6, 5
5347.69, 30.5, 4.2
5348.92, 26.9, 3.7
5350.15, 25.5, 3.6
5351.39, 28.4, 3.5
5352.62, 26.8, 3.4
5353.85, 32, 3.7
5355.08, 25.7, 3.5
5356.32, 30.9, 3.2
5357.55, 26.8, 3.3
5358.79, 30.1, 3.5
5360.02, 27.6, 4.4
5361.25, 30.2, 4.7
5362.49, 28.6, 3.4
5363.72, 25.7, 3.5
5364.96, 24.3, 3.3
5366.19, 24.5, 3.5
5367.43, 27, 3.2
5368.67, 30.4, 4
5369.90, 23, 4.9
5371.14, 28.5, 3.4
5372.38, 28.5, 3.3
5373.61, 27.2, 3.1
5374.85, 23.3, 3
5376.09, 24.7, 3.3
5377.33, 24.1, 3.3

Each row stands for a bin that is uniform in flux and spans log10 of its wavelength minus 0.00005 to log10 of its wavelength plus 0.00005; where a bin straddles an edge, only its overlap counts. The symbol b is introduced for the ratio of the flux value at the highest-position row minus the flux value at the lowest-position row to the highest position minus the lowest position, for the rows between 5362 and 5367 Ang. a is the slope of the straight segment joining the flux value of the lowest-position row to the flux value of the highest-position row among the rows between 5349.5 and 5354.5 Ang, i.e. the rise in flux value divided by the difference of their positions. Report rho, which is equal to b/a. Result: -0.6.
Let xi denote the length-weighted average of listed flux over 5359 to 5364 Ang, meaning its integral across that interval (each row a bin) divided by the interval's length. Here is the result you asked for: 28.4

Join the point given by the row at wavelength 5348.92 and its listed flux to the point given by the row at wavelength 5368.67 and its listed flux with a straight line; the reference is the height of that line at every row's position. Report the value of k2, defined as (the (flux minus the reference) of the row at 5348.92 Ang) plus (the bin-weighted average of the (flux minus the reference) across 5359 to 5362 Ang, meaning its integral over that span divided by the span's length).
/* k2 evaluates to 0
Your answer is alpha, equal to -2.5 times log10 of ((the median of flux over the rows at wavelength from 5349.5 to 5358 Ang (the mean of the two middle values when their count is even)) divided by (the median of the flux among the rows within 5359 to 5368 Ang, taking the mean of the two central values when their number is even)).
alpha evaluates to 0.008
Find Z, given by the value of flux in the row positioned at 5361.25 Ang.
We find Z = 30.2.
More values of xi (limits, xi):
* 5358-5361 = 28.9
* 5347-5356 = 28.0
